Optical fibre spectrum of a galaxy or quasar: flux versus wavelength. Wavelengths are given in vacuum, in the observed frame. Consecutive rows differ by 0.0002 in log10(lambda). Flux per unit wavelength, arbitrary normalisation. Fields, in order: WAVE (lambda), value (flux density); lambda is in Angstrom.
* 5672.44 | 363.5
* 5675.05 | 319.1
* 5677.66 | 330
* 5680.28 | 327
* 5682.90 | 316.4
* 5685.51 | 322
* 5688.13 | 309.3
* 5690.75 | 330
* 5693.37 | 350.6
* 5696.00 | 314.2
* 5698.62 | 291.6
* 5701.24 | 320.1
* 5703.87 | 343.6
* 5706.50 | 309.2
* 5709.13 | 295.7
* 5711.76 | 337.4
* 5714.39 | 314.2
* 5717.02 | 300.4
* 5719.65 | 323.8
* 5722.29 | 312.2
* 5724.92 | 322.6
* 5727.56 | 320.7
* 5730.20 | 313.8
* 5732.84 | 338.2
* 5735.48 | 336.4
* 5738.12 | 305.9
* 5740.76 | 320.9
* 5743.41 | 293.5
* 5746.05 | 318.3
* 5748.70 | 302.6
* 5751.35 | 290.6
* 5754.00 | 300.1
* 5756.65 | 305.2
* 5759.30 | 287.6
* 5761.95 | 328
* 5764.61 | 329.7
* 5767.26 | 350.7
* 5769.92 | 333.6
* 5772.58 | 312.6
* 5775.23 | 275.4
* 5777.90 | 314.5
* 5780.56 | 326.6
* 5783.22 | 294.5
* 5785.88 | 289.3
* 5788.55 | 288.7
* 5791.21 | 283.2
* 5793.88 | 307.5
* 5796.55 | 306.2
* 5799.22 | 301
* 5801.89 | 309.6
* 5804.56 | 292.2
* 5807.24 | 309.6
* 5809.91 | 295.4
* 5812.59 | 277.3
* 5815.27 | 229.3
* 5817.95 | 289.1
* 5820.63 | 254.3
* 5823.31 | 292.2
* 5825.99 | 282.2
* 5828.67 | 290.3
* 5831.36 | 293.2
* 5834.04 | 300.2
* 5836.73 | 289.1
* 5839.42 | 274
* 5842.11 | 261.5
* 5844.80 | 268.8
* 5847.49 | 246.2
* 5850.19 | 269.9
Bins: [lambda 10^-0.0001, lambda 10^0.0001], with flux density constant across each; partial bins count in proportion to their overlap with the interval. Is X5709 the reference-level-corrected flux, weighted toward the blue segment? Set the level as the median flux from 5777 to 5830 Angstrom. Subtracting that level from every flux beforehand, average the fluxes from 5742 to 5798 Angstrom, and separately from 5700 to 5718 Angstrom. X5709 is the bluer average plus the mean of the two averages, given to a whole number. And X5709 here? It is 45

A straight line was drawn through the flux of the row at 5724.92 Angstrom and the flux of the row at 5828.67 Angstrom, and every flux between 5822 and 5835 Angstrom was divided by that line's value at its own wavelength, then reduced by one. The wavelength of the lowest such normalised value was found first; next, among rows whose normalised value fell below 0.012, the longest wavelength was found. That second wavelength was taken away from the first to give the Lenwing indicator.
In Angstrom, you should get -2.7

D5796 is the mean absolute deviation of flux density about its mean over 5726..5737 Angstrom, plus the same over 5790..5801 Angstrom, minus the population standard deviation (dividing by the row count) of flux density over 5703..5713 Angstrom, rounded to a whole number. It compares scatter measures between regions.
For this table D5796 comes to -2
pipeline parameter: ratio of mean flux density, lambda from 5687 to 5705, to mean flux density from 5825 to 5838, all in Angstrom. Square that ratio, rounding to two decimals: 1.23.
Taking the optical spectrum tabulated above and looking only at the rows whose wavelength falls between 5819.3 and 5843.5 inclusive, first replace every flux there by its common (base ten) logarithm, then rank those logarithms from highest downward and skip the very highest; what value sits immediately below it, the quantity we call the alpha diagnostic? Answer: 2.47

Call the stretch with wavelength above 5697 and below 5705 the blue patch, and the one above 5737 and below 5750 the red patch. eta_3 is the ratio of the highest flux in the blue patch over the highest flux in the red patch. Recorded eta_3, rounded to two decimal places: 1.07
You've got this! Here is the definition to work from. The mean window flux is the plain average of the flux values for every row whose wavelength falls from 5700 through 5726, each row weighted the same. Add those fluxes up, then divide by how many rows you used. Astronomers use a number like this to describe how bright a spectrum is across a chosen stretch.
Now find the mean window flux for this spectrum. 318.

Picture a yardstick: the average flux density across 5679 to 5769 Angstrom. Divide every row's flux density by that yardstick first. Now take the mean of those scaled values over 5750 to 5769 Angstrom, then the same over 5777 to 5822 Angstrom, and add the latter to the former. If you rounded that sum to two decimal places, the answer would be 1.91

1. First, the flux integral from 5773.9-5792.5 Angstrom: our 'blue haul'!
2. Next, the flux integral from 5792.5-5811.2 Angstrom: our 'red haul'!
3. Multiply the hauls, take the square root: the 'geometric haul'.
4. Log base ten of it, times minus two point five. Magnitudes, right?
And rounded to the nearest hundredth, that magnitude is -9.37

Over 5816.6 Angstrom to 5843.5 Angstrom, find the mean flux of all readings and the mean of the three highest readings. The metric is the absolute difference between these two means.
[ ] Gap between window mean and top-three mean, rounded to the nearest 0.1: 12.6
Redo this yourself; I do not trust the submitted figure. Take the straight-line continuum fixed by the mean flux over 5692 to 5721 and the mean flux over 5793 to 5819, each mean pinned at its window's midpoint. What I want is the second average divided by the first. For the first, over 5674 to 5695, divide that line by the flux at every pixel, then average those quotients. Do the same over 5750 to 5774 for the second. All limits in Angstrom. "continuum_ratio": 0.97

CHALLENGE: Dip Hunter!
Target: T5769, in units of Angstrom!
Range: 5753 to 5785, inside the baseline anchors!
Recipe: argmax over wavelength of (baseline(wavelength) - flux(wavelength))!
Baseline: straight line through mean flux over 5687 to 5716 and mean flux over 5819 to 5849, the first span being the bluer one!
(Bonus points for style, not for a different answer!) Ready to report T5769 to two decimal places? 5775.23 Angstrom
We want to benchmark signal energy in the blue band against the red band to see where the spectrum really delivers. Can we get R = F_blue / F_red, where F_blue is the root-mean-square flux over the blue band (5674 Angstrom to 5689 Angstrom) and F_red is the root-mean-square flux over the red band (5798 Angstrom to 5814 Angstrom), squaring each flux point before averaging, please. 1.08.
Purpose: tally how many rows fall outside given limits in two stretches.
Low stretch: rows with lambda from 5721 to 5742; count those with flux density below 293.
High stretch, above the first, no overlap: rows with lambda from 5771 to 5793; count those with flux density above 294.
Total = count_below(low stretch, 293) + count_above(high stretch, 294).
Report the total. 4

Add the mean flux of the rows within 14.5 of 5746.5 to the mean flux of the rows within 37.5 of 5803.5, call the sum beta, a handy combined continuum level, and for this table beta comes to 604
